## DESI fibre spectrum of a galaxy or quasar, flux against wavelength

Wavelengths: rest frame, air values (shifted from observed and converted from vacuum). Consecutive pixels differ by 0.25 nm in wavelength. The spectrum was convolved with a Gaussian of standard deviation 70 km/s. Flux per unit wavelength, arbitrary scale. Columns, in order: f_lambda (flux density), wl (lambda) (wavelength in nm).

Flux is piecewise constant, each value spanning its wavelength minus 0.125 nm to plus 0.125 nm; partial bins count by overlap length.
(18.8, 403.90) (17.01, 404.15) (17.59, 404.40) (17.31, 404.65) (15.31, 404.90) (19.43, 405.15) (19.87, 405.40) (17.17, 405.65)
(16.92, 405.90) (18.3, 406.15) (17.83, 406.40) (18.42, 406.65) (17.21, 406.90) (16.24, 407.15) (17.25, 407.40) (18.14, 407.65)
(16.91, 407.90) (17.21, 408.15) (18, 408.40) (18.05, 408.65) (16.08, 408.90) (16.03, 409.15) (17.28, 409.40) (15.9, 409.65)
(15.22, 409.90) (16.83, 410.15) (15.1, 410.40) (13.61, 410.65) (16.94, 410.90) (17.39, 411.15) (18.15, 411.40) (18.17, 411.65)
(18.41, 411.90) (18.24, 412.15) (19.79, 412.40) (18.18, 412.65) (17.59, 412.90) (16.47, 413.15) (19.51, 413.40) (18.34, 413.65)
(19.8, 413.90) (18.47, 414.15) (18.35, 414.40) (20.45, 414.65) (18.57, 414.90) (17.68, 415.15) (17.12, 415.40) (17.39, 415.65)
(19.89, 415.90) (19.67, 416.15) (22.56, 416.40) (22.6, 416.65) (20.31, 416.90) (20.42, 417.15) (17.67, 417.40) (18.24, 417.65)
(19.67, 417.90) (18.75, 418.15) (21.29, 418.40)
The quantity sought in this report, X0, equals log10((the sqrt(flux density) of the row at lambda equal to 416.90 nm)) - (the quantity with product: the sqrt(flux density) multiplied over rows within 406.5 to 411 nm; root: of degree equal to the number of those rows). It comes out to -3.43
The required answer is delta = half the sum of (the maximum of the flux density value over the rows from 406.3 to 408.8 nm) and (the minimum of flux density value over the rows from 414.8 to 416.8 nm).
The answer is 17.77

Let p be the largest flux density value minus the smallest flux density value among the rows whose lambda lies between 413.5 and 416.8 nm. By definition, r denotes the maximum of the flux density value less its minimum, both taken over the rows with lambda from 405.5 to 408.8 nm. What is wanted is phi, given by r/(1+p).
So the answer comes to 0.34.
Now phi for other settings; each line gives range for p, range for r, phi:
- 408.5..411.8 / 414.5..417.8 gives 0.99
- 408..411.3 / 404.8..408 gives 0.84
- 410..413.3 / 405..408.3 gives 0.51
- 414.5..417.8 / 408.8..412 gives 0.74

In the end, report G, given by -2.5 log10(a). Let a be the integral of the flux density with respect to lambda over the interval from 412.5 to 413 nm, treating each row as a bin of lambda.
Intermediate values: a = 9.0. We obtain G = -2.385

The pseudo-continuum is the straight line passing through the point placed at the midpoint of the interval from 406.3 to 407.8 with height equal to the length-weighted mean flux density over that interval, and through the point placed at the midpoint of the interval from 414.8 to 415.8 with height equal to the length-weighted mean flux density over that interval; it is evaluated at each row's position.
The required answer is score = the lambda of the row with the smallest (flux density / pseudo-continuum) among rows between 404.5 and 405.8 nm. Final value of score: 404.90 nm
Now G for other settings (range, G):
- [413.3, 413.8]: -2.441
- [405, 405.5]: -2.468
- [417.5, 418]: -2.436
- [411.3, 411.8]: -2.396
